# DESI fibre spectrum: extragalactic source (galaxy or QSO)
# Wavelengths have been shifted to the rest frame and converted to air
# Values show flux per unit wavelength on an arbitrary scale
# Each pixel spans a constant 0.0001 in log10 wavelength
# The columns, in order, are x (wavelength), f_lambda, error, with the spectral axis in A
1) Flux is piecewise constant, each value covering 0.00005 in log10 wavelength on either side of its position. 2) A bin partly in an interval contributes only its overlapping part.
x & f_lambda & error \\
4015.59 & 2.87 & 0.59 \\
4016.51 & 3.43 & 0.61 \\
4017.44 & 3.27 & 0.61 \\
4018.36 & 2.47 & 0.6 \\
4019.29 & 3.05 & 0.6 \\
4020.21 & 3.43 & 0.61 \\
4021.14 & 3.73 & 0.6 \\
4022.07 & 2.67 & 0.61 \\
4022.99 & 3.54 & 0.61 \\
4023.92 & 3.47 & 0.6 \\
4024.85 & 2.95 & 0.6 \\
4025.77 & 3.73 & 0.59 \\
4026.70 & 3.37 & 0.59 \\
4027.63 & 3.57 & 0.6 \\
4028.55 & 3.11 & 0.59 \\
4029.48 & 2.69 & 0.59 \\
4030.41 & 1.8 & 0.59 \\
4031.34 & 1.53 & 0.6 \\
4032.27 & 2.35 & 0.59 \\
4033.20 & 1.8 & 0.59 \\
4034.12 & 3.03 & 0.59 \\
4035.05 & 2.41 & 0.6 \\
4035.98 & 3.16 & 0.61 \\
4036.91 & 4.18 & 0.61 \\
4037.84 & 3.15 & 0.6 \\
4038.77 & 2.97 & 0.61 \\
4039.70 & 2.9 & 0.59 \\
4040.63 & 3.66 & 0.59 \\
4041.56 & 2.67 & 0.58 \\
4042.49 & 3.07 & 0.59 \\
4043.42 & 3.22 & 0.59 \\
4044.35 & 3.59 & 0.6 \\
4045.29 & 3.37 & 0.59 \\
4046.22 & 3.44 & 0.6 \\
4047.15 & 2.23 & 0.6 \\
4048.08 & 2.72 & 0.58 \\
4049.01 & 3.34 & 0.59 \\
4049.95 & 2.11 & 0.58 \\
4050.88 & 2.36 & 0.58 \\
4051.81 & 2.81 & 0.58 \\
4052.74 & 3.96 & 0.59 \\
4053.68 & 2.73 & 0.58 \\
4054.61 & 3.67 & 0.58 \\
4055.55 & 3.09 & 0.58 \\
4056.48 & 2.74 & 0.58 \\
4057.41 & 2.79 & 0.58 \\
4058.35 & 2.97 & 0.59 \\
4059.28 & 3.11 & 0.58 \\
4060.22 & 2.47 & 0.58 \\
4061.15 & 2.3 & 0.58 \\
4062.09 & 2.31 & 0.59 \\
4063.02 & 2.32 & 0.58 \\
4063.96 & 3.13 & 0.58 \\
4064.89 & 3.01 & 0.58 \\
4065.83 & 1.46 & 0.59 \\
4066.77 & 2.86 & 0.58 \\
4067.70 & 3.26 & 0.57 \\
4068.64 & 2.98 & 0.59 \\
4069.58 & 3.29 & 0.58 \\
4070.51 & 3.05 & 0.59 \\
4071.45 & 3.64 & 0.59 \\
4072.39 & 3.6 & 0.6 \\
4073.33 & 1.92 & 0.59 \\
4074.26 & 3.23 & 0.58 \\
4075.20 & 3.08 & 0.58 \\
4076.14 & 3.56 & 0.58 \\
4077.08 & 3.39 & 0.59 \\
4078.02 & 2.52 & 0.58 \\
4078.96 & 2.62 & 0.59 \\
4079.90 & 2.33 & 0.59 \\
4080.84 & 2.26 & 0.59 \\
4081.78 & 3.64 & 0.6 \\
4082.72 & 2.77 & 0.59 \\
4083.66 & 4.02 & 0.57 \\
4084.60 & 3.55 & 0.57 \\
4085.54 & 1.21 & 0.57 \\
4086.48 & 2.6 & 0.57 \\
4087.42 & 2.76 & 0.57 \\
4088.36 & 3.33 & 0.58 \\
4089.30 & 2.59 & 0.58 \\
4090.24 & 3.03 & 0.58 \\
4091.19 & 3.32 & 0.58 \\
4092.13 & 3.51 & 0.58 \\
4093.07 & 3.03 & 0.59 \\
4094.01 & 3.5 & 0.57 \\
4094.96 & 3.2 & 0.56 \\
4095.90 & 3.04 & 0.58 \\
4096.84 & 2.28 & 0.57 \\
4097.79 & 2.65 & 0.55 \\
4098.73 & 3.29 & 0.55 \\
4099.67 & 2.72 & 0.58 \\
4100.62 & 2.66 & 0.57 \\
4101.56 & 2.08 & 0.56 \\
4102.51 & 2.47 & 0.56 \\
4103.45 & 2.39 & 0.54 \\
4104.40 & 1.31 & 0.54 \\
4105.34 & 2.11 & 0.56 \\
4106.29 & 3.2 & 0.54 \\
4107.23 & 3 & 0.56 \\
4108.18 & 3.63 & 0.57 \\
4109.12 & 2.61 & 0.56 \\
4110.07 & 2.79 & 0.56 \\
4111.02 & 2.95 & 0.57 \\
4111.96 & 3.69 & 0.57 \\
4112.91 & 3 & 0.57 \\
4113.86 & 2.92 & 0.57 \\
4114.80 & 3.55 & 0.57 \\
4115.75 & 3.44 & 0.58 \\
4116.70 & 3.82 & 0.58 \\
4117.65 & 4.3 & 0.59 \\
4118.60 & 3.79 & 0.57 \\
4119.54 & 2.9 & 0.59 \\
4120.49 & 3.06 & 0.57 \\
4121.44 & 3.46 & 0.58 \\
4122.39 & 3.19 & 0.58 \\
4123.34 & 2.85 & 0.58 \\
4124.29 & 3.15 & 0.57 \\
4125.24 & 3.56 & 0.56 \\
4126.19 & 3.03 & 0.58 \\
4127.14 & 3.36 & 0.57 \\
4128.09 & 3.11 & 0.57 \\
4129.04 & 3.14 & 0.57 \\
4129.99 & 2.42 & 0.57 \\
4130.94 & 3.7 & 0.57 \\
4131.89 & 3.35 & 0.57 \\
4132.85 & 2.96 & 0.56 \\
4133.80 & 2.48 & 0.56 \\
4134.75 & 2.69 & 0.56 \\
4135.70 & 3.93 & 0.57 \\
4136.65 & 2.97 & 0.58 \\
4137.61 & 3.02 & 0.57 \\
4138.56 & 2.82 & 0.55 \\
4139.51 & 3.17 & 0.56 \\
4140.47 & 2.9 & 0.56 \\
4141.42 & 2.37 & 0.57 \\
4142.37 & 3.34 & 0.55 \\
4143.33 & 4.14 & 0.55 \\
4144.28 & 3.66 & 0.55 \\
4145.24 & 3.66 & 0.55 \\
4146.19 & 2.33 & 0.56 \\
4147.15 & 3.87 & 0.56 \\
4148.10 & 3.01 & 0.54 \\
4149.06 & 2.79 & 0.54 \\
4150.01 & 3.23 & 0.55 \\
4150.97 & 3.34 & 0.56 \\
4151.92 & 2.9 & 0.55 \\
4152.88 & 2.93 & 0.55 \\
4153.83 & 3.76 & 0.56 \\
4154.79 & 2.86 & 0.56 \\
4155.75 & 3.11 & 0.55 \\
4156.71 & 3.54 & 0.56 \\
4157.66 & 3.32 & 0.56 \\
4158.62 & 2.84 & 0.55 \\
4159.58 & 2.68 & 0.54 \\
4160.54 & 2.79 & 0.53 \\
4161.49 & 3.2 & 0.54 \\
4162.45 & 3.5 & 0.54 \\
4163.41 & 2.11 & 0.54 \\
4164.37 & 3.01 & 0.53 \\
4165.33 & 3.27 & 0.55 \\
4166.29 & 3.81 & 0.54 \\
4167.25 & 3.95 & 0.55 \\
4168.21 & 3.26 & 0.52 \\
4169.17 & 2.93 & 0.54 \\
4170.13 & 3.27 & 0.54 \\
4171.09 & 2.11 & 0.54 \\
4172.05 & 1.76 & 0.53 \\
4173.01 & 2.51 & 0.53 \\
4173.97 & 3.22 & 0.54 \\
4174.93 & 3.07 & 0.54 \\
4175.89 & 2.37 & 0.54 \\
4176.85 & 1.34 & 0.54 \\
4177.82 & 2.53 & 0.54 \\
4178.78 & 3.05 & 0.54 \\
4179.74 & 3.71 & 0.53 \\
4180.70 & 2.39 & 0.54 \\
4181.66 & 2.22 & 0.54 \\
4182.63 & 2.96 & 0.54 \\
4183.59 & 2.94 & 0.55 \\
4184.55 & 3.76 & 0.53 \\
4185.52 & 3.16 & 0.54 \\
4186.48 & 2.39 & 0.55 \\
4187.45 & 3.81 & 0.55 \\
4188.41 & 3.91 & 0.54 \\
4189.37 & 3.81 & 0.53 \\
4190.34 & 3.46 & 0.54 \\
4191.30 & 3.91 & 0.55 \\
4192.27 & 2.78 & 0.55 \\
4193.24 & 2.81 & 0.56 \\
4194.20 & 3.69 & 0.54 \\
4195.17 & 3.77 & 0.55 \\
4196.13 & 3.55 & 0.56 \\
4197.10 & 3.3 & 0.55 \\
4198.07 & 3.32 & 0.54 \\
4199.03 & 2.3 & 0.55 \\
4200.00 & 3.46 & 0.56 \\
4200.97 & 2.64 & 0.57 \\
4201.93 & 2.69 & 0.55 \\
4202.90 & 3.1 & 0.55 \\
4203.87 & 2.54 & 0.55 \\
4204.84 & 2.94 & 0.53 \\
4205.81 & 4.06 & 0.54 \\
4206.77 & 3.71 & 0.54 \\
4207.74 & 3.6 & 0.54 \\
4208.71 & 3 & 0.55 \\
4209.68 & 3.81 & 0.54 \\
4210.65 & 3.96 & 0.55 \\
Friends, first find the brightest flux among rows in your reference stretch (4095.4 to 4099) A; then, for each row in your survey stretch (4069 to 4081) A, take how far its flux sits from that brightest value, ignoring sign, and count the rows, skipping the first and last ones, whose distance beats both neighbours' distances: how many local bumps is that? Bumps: 4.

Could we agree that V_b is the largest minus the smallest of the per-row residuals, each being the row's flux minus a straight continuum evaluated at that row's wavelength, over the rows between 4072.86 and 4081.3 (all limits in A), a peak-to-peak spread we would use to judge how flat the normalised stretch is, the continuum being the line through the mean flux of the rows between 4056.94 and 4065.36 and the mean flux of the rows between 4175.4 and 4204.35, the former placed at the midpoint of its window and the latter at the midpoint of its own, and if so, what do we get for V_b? 1.6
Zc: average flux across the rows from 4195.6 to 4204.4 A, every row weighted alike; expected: 2.99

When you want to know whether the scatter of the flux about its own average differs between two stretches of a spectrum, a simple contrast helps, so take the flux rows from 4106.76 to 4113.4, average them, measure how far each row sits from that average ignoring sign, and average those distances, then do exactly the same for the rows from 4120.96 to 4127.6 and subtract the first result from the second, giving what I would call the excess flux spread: -0.124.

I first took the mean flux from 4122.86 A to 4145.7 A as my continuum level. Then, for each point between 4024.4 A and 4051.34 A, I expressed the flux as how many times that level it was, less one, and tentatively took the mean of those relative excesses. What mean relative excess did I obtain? -0.077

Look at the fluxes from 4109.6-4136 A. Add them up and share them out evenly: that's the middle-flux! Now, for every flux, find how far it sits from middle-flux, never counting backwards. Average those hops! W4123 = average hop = 0.37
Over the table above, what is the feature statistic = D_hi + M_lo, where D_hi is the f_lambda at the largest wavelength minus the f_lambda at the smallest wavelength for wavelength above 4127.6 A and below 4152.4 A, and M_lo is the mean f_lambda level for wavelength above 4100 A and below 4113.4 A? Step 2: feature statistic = 2.5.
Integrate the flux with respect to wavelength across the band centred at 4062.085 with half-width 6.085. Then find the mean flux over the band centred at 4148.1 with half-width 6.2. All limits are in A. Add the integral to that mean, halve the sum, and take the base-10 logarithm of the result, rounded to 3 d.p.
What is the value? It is 1.253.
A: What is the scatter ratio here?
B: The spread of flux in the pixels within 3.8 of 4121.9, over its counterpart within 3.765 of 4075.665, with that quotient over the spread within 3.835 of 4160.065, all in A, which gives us 1.2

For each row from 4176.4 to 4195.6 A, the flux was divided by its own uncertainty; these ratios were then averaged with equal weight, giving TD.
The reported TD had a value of 5.76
